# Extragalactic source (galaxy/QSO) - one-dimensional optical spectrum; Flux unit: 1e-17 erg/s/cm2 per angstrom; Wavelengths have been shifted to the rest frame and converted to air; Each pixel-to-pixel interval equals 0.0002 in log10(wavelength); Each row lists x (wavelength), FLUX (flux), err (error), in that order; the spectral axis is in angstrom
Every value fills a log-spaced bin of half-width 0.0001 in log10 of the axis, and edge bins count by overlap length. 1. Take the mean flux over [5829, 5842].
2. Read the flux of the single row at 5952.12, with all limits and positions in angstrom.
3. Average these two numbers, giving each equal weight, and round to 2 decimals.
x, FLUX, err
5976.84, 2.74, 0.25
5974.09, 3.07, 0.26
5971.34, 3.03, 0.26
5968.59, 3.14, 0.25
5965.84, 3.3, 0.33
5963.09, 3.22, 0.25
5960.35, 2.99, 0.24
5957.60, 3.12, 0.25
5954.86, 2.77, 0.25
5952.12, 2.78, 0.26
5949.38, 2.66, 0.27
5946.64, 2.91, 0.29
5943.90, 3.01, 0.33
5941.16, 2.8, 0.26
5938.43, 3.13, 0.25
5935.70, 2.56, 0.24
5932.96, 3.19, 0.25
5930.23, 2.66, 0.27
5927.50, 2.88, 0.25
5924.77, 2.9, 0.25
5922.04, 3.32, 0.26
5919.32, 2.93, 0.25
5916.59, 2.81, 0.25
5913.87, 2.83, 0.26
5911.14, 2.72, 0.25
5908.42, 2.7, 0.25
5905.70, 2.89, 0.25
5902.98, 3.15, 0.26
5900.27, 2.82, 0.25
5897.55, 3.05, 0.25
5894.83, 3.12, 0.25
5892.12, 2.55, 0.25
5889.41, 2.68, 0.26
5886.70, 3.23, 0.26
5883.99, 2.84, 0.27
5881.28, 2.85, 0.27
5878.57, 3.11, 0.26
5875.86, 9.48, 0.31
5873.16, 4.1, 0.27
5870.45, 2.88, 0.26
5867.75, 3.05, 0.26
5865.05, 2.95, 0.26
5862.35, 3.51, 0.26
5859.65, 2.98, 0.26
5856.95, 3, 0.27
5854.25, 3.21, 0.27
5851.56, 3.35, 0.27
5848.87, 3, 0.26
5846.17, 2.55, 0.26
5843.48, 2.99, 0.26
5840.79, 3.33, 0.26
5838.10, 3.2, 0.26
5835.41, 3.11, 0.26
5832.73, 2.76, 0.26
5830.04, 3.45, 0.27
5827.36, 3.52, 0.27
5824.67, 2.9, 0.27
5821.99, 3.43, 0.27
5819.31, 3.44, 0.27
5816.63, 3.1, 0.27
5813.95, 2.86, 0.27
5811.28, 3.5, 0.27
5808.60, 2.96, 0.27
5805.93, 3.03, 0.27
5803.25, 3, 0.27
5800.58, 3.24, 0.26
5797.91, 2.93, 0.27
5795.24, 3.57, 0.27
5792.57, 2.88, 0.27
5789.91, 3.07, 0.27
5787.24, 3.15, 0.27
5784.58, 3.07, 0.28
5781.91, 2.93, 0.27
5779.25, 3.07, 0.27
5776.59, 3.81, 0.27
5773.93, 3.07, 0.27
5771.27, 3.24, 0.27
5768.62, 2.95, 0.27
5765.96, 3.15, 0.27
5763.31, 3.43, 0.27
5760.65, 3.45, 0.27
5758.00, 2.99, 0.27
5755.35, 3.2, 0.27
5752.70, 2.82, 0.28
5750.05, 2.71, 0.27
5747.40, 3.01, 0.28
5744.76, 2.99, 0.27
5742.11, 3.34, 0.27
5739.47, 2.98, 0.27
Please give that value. 2.97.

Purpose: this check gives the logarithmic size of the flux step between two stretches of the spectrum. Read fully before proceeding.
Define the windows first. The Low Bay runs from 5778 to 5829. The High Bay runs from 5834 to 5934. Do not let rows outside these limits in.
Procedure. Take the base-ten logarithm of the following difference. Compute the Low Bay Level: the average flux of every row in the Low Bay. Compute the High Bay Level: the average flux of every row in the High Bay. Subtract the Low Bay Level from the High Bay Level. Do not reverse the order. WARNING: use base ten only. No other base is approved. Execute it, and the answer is -1.3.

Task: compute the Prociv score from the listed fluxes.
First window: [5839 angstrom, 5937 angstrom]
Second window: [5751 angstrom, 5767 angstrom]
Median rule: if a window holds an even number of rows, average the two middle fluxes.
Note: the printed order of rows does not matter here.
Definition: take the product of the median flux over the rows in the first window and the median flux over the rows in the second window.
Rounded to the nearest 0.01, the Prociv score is 9.41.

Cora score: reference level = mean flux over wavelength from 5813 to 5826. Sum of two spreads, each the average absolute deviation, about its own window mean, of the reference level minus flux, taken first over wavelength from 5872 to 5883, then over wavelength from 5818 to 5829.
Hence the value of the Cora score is 2.5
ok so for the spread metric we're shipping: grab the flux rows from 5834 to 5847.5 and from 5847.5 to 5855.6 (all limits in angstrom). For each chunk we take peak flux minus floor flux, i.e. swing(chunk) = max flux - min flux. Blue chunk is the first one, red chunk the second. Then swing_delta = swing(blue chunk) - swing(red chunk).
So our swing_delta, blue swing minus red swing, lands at 0.4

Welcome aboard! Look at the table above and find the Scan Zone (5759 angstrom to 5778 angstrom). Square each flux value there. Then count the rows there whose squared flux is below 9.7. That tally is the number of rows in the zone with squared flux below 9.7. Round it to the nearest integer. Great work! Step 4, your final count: 2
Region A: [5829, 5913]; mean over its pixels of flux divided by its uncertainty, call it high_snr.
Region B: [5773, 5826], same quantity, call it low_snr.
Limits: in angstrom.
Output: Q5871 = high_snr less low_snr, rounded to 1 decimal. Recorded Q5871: 0.6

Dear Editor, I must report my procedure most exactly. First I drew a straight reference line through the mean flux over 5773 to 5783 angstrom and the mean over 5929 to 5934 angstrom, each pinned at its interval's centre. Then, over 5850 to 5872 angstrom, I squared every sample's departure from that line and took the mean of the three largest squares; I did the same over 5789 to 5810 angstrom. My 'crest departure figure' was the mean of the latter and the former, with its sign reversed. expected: -0.102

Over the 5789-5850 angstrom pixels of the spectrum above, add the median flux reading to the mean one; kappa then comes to 6.19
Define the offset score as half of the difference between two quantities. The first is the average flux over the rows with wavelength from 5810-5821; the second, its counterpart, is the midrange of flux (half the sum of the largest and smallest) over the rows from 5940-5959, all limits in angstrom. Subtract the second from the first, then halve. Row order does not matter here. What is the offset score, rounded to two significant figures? 0.17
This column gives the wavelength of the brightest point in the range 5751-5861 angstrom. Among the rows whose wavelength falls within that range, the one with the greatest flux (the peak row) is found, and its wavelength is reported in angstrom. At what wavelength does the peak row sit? 5776.59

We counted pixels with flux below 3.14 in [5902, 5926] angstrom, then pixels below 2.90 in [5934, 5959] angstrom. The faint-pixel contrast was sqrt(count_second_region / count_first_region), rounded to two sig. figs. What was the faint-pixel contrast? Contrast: 0.85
